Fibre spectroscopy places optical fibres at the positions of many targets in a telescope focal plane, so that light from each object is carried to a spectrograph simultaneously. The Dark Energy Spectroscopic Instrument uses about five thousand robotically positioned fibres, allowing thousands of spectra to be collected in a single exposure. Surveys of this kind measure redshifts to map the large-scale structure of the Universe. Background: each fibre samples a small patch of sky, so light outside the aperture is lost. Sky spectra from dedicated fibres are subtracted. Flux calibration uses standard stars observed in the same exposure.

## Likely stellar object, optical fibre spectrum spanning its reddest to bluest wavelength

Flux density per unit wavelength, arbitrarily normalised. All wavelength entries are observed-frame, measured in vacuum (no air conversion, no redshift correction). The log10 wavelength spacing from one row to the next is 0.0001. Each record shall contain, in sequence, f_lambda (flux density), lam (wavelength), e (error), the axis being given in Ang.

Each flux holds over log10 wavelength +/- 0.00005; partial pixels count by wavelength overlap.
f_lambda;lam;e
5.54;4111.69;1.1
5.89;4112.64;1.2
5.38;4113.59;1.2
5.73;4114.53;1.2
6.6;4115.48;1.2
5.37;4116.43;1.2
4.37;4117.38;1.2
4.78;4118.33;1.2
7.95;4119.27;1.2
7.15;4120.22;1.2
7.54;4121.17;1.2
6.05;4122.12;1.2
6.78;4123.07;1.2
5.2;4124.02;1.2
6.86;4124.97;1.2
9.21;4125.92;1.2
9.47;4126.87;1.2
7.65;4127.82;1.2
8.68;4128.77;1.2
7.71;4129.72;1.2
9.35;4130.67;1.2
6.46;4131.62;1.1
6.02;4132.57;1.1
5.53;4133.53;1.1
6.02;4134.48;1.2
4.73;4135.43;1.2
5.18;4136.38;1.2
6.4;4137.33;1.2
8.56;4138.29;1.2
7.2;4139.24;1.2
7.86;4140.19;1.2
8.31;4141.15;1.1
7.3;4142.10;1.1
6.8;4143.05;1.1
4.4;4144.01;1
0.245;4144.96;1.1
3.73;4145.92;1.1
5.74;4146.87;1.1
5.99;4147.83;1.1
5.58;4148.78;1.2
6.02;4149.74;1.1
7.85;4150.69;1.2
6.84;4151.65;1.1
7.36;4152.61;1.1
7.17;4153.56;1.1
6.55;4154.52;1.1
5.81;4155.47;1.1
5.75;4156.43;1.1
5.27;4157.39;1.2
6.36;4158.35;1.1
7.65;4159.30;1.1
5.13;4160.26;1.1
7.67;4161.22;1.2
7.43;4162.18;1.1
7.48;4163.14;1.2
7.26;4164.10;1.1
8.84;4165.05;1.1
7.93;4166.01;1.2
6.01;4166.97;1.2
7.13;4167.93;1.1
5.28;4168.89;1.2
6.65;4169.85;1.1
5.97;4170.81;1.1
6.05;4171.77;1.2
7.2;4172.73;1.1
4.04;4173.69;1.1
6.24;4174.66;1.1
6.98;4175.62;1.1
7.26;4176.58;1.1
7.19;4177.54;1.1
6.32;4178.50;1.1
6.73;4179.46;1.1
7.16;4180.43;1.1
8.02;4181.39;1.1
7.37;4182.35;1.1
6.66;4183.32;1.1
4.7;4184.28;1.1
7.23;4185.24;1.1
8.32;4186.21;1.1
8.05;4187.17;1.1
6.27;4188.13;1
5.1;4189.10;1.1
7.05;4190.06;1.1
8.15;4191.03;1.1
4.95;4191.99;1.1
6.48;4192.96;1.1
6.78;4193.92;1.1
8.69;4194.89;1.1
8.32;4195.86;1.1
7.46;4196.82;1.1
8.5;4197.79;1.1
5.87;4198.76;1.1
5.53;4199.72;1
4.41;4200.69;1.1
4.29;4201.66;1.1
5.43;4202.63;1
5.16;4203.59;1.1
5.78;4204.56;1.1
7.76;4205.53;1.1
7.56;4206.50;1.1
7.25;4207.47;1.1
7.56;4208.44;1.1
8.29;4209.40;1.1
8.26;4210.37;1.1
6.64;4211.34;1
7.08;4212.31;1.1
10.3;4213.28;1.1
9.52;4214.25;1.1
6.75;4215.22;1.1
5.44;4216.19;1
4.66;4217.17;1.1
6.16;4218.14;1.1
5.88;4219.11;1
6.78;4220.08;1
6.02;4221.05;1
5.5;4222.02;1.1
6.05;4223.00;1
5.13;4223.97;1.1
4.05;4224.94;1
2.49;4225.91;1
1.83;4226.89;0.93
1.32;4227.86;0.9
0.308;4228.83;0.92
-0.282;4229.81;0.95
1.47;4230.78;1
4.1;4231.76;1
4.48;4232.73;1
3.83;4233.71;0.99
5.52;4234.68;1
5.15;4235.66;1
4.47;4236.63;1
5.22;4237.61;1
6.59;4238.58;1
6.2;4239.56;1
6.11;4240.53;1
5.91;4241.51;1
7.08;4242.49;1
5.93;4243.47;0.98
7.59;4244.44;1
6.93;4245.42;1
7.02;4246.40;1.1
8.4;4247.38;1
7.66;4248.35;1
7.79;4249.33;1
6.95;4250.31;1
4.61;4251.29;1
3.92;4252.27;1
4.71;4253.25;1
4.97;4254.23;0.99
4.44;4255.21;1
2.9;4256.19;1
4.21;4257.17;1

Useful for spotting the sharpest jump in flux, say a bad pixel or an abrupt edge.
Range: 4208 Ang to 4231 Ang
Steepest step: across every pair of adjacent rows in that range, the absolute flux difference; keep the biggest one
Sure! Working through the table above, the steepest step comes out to 3.22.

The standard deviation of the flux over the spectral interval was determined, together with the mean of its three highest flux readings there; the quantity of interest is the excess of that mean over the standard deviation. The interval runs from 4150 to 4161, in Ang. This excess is 6.7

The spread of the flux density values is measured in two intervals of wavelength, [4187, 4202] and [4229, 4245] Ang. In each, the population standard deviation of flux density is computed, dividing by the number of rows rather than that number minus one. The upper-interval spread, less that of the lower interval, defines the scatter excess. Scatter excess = 0.51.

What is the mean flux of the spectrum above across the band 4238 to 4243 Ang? 6.4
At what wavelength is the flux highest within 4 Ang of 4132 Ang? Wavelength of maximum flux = 4130.67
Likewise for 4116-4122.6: 4119.27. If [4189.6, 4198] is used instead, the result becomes 4194.89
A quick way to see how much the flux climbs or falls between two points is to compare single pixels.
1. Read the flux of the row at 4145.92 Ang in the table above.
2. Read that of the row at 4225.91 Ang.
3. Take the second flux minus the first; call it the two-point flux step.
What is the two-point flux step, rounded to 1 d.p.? -1.2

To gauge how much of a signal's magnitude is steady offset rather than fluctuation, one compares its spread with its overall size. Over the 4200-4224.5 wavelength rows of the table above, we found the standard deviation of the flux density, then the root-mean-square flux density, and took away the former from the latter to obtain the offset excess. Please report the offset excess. 5.2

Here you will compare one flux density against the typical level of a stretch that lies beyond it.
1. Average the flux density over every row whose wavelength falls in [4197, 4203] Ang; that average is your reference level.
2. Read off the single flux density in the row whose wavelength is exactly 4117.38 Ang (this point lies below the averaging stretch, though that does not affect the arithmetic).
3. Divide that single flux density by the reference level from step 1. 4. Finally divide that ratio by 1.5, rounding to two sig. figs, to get 0.51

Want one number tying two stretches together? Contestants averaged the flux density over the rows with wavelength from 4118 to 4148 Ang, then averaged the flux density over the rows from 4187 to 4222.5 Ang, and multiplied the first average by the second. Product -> 44.5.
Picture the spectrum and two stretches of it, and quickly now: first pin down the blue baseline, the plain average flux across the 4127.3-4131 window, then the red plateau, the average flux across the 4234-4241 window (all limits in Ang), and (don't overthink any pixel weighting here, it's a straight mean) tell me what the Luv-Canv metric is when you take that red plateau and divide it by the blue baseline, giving 0.67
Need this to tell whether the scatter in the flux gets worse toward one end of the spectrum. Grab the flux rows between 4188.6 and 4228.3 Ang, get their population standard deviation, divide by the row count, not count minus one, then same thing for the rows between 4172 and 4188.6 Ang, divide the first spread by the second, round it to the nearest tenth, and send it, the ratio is 1.8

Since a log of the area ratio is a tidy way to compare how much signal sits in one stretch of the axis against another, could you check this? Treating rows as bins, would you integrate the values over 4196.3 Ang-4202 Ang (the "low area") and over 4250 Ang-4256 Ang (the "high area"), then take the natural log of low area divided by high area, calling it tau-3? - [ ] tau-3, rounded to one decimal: 0.2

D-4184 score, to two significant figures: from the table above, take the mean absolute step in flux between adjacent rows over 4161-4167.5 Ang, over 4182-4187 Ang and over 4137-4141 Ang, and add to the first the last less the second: 0.64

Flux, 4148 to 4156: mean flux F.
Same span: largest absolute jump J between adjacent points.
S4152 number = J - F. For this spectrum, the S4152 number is -4.8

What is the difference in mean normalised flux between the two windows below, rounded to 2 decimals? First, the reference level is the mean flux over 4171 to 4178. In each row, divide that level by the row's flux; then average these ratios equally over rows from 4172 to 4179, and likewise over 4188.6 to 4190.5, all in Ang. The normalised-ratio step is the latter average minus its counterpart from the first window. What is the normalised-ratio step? 0.05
